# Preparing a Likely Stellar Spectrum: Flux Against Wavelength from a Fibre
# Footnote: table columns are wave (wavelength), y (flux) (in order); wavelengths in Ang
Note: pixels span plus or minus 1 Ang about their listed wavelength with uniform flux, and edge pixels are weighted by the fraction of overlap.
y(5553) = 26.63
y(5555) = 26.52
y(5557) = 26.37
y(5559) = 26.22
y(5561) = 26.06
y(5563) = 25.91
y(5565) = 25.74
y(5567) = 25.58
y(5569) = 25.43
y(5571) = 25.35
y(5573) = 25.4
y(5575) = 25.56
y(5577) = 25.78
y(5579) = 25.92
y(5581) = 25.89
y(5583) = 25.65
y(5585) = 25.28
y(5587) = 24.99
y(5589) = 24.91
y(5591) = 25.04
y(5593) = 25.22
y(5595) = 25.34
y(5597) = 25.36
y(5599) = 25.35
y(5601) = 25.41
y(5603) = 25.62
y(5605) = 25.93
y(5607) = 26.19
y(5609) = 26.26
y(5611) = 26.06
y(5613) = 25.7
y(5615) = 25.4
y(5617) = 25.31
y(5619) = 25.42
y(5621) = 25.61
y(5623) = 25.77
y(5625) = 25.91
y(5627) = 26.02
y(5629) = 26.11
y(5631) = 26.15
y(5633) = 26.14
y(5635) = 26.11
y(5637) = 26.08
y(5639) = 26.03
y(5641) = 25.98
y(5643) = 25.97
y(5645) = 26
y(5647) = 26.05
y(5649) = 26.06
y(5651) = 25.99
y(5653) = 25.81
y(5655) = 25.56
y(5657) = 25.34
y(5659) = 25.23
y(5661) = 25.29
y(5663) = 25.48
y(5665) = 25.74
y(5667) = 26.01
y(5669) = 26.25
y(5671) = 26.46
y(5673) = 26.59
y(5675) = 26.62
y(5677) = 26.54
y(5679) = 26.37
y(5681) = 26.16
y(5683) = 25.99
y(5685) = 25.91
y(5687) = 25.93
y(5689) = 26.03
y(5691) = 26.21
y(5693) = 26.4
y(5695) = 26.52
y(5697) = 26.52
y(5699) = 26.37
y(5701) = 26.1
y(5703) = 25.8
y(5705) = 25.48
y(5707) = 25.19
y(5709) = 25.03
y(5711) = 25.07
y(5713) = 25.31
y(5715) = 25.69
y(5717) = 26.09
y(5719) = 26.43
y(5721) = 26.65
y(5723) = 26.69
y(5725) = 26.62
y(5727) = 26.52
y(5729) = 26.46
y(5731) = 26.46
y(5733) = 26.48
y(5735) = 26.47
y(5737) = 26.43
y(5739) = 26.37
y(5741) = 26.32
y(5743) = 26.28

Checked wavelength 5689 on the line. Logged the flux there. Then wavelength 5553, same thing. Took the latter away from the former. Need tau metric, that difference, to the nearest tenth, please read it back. -0.6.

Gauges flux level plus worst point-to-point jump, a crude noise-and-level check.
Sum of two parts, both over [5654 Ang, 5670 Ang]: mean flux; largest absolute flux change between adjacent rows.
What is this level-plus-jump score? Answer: 25.9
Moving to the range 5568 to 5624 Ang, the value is 25.9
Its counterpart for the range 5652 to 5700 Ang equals 26.3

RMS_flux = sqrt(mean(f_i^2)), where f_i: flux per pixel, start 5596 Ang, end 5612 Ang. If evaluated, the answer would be 25.8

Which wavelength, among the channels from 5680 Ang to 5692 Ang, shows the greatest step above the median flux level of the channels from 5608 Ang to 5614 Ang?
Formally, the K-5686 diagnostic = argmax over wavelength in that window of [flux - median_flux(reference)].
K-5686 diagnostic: 5691 Ang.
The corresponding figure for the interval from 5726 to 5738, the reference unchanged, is 5727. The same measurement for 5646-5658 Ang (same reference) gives 5649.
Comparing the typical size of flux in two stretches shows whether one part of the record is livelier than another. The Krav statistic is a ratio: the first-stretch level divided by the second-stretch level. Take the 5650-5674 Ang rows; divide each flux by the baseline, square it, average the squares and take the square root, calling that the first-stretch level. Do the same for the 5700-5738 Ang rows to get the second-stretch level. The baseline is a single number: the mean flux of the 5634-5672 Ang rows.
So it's 0.9908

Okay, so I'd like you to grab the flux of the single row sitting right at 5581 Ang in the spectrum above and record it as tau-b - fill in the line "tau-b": 25.89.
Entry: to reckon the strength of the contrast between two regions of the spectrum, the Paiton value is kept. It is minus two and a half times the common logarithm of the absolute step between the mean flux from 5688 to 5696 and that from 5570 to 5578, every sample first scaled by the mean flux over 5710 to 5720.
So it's 3.8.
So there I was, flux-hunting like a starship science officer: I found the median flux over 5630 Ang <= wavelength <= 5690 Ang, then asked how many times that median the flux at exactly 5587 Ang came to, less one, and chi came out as -0.040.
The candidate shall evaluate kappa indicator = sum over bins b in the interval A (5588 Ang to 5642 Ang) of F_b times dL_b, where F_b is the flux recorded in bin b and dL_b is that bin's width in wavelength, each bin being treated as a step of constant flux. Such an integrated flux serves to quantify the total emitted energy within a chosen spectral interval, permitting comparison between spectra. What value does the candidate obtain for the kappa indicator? 1389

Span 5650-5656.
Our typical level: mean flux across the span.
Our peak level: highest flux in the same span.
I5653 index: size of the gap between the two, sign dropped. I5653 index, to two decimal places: 0.20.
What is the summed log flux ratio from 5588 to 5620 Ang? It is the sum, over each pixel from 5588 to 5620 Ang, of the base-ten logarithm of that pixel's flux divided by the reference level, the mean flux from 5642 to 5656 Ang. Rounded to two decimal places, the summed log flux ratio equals -0.11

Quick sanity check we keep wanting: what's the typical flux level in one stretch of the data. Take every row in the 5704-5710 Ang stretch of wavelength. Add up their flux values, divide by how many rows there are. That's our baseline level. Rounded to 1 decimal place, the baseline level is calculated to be 25.2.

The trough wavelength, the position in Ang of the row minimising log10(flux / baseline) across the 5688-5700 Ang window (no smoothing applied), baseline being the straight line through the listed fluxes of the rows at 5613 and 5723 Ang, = 5689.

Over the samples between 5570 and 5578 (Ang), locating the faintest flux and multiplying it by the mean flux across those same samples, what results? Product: 647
